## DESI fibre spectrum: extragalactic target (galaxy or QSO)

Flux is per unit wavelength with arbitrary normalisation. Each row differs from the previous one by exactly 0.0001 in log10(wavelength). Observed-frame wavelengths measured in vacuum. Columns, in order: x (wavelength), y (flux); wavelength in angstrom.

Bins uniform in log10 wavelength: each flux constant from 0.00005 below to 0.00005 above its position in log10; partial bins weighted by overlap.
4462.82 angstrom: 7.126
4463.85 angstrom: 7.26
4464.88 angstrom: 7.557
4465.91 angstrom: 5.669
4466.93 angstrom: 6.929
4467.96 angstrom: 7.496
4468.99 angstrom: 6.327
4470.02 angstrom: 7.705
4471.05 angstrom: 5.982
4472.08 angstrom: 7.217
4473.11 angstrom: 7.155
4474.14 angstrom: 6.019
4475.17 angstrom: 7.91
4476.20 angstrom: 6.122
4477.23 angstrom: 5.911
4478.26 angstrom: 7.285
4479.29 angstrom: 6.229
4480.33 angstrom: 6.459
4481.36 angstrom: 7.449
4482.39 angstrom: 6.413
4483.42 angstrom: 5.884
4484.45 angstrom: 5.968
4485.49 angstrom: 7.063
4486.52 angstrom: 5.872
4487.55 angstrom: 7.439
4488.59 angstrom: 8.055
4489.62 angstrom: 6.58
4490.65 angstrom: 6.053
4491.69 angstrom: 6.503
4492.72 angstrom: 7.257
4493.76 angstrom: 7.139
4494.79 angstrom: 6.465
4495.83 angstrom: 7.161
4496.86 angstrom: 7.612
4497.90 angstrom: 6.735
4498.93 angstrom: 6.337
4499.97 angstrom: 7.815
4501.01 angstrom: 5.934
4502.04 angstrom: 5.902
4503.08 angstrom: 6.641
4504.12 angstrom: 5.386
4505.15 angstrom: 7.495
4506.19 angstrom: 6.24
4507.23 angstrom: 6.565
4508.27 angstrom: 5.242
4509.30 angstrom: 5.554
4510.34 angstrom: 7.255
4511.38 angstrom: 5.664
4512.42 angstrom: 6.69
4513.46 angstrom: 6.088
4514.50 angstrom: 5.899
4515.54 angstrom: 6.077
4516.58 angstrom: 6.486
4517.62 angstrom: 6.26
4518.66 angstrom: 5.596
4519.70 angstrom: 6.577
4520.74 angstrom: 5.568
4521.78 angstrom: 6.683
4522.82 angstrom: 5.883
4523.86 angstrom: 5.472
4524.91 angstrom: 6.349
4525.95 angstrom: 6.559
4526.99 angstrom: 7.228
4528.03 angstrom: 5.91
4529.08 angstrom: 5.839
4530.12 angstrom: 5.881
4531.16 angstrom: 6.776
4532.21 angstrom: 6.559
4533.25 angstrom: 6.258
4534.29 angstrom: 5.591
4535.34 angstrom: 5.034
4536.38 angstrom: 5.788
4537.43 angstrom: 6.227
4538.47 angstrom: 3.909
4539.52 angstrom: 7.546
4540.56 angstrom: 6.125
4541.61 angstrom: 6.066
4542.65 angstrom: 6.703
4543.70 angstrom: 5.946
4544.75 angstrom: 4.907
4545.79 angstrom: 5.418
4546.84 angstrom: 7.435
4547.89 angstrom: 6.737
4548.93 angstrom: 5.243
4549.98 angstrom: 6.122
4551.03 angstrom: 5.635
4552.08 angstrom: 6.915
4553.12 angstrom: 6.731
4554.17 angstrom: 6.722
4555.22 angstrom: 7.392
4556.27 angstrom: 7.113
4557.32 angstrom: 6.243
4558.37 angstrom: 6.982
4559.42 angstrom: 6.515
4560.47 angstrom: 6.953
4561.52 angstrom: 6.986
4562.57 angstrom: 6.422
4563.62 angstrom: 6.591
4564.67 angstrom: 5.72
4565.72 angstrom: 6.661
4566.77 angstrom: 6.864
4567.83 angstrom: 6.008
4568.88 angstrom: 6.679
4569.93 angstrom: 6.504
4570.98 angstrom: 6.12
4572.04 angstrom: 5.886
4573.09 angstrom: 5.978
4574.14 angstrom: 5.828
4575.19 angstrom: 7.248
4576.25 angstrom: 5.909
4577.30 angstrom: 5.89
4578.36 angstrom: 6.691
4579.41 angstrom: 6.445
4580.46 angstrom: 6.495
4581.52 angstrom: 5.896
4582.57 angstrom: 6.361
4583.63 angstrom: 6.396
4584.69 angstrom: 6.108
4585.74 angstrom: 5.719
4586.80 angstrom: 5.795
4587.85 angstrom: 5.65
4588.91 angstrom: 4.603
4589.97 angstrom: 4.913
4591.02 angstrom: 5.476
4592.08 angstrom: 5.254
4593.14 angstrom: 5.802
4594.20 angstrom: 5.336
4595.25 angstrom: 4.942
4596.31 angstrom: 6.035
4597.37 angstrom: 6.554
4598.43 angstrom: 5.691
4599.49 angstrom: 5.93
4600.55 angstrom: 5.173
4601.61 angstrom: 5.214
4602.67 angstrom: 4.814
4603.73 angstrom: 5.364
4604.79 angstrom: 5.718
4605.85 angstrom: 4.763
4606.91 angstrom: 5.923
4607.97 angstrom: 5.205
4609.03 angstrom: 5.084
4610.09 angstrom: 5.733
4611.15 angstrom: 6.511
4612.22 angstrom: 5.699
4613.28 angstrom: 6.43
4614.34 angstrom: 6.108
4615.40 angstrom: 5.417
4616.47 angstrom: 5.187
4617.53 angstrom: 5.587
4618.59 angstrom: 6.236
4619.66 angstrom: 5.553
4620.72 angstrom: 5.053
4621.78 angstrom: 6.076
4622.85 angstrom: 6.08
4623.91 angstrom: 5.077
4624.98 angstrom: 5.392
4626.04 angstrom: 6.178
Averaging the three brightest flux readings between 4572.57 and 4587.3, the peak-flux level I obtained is 6.8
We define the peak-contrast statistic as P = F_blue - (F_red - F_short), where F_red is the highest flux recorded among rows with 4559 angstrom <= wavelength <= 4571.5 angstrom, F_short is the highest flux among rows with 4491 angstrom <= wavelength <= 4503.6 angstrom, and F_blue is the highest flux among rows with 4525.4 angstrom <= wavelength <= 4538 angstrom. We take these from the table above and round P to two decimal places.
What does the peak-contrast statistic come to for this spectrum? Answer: 8.06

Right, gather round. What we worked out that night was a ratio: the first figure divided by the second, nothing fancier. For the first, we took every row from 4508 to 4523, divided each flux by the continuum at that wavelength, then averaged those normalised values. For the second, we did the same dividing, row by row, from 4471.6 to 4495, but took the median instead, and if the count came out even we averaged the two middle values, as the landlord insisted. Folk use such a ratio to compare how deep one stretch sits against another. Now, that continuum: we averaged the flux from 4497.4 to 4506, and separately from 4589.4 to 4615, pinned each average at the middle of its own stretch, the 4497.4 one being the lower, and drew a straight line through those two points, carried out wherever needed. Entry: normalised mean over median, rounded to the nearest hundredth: 0.97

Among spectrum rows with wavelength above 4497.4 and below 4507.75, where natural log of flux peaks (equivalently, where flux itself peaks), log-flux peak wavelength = 4499.97 angstrom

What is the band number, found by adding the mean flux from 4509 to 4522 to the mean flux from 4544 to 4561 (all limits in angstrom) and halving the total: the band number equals 6.31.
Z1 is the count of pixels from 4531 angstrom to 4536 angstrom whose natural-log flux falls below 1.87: 3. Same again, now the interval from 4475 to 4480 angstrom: 3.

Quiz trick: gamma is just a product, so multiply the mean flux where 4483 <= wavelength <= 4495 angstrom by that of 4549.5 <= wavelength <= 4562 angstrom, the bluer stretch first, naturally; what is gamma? 45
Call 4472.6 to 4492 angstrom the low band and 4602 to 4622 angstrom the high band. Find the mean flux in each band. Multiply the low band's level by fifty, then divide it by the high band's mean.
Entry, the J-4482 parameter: 59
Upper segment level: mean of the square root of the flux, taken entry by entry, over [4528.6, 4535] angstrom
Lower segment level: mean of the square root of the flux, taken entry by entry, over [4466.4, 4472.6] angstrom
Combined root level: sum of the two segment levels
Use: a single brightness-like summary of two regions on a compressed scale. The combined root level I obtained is 5.11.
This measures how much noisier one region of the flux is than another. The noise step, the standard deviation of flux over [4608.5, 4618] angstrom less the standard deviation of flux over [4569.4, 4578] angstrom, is 0.02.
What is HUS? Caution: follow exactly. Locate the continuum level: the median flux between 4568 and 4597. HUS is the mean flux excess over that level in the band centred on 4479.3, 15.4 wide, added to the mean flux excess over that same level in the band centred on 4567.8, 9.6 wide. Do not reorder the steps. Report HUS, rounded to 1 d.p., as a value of 1.1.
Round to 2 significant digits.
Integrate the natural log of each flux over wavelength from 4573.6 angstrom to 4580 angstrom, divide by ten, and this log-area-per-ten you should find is 1.2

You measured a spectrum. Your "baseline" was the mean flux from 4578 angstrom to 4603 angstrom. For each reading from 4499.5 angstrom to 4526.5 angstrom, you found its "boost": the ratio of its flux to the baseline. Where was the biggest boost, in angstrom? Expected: 4499.97 angstrom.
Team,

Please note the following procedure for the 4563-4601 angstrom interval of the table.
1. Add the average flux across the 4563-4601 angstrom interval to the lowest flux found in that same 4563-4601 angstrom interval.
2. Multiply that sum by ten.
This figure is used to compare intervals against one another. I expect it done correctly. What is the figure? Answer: 106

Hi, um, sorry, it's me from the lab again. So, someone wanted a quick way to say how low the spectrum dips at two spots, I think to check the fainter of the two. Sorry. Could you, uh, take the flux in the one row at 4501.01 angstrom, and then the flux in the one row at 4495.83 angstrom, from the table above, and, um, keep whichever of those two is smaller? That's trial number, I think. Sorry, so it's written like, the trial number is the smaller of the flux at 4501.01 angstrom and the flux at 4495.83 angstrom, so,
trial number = 5.9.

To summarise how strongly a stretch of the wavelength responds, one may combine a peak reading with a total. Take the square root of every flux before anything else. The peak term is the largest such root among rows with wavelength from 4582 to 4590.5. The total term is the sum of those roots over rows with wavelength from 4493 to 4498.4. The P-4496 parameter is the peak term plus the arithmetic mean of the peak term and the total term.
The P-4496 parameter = 10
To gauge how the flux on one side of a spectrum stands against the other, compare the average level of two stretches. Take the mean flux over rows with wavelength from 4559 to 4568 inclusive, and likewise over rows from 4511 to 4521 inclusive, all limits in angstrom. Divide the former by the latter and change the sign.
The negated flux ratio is -1.07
